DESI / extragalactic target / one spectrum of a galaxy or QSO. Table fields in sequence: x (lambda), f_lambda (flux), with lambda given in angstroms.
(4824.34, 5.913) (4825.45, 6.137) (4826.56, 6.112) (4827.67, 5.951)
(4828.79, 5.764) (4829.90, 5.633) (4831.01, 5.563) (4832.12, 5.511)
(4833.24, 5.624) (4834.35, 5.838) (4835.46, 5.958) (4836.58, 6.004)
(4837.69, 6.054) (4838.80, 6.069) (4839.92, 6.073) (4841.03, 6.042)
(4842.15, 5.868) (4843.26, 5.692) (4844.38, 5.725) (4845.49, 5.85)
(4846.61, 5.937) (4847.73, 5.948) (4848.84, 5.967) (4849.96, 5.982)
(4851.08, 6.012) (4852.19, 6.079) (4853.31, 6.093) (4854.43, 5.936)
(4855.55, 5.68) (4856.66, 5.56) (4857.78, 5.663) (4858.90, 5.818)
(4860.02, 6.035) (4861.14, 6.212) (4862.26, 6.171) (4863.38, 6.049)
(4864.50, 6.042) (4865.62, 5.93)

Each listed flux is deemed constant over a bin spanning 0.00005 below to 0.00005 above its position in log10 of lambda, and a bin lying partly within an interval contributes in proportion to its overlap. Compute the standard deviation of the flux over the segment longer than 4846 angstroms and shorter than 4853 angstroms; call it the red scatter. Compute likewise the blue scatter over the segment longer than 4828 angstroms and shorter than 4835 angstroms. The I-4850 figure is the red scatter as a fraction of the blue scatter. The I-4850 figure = 0.42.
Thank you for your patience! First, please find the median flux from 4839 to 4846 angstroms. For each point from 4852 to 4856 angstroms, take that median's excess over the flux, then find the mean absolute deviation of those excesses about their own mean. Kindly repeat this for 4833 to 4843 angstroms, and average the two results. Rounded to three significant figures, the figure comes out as 0.127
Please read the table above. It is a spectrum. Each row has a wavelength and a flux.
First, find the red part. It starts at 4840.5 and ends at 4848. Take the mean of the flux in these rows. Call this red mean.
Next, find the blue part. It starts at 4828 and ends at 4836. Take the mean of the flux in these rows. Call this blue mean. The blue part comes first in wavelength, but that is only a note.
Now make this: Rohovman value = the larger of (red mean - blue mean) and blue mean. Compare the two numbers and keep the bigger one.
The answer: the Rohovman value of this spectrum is 5.70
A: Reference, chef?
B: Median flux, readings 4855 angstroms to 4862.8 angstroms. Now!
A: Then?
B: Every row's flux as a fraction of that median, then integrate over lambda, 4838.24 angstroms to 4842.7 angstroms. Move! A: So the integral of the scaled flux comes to 4.61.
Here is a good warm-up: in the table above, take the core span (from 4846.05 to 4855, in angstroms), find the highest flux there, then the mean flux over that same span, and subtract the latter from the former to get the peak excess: 0.10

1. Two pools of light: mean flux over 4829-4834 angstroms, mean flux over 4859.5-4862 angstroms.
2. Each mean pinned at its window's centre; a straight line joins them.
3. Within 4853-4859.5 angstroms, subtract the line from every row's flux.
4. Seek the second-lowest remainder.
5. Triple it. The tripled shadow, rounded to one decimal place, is -1.2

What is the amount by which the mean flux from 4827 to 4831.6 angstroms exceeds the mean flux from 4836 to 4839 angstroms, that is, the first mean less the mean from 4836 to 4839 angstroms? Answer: -0.31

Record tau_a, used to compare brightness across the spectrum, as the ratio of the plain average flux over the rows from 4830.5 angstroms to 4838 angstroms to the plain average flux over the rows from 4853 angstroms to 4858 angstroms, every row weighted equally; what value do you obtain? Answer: 1.00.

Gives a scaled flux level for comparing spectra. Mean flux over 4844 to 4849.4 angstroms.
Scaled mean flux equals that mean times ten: 58.9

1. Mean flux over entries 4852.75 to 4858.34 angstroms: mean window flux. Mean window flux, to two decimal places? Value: 5.79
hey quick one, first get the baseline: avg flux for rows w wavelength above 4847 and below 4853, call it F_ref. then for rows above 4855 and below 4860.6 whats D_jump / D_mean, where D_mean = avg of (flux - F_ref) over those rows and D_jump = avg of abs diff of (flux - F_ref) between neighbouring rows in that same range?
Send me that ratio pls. -0.60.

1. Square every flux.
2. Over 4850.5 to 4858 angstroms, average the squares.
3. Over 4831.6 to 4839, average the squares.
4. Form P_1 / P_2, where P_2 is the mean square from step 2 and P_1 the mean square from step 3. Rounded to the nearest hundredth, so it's 1.00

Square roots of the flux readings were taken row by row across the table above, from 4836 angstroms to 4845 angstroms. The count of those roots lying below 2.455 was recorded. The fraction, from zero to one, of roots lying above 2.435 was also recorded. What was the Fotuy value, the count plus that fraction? 4.6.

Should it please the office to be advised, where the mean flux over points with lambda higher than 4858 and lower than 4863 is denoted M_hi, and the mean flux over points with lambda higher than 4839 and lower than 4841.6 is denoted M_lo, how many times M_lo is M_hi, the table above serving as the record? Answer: 1.00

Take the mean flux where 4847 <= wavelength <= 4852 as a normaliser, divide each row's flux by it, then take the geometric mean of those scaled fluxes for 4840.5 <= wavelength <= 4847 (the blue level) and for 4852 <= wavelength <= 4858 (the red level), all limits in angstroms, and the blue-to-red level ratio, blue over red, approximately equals 1.00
